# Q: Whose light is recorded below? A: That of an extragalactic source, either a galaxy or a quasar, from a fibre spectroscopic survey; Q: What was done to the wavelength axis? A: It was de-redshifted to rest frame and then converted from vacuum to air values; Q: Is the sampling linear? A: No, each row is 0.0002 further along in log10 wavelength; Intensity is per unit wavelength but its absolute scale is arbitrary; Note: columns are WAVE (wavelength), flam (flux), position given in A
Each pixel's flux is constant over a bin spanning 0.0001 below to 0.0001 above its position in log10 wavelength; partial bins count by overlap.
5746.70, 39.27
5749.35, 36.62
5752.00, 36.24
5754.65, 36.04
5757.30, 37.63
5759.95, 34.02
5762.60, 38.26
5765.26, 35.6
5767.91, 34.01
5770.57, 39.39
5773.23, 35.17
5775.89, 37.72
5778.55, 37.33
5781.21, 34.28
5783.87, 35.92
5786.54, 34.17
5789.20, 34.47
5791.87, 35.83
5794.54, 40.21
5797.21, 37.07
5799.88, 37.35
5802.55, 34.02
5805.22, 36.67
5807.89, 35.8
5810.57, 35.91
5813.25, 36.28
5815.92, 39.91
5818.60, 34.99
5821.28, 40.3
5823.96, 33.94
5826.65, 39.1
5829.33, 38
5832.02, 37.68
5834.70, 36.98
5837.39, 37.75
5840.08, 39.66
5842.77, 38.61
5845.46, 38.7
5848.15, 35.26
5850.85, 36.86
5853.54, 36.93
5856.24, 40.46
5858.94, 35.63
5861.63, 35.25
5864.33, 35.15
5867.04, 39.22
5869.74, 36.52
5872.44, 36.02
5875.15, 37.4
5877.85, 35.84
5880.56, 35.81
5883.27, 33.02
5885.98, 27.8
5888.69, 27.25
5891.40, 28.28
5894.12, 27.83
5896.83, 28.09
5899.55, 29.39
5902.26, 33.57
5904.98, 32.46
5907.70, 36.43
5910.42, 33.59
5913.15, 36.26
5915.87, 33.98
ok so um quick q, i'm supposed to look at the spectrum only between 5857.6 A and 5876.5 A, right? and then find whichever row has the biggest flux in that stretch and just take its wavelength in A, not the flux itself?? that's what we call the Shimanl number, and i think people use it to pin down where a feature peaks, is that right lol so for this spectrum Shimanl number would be 5867.04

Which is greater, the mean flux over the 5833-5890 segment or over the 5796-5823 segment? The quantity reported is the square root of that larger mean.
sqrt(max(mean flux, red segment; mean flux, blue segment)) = 6.07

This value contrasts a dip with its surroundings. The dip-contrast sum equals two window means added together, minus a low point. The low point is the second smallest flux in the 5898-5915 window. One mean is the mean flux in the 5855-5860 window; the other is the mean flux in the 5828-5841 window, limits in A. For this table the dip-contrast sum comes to 44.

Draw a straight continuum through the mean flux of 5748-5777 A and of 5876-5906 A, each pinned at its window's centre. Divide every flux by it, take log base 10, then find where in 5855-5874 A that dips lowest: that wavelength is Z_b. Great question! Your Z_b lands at 5861.63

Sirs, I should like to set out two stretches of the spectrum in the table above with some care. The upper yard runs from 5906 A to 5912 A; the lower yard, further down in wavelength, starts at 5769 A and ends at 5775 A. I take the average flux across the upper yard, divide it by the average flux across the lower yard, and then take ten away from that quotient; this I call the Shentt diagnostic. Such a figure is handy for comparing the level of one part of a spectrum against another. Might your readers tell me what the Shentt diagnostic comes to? -9.06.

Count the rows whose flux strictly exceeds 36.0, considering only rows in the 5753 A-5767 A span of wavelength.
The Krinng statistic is 3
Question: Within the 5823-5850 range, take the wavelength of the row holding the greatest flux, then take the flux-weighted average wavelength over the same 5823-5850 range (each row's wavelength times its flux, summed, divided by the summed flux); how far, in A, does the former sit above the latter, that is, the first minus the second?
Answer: 4.0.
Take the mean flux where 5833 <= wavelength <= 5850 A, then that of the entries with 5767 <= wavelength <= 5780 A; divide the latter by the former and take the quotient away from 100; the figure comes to 99.0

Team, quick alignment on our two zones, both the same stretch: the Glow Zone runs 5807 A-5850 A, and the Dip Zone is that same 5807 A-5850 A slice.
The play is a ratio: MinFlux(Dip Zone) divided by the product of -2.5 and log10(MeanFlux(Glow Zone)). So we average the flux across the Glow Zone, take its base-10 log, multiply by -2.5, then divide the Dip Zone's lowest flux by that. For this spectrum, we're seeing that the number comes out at -8.6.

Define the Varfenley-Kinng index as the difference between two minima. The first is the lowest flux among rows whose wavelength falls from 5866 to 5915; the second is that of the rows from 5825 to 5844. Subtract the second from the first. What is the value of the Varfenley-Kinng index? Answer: -10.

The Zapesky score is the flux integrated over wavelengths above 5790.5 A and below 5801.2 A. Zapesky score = 402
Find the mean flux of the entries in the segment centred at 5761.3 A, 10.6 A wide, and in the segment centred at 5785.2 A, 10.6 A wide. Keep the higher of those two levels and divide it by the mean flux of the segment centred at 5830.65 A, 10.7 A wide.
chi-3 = 0.96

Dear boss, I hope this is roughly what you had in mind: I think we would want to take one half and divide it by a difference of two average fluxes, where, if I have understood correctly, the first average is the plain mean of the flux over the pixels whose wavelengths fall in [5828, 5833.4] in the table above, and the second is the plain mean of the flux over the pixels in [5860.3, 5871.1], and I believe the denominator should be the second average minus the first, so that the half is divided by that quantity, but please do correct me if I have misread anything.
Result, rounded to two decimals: -0.38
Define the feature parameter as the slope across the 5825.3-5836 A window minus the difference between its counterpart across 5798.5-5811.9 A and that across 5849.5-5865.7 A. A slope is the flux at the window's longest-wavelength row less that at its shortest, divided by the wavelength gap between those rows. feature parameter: -0.26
